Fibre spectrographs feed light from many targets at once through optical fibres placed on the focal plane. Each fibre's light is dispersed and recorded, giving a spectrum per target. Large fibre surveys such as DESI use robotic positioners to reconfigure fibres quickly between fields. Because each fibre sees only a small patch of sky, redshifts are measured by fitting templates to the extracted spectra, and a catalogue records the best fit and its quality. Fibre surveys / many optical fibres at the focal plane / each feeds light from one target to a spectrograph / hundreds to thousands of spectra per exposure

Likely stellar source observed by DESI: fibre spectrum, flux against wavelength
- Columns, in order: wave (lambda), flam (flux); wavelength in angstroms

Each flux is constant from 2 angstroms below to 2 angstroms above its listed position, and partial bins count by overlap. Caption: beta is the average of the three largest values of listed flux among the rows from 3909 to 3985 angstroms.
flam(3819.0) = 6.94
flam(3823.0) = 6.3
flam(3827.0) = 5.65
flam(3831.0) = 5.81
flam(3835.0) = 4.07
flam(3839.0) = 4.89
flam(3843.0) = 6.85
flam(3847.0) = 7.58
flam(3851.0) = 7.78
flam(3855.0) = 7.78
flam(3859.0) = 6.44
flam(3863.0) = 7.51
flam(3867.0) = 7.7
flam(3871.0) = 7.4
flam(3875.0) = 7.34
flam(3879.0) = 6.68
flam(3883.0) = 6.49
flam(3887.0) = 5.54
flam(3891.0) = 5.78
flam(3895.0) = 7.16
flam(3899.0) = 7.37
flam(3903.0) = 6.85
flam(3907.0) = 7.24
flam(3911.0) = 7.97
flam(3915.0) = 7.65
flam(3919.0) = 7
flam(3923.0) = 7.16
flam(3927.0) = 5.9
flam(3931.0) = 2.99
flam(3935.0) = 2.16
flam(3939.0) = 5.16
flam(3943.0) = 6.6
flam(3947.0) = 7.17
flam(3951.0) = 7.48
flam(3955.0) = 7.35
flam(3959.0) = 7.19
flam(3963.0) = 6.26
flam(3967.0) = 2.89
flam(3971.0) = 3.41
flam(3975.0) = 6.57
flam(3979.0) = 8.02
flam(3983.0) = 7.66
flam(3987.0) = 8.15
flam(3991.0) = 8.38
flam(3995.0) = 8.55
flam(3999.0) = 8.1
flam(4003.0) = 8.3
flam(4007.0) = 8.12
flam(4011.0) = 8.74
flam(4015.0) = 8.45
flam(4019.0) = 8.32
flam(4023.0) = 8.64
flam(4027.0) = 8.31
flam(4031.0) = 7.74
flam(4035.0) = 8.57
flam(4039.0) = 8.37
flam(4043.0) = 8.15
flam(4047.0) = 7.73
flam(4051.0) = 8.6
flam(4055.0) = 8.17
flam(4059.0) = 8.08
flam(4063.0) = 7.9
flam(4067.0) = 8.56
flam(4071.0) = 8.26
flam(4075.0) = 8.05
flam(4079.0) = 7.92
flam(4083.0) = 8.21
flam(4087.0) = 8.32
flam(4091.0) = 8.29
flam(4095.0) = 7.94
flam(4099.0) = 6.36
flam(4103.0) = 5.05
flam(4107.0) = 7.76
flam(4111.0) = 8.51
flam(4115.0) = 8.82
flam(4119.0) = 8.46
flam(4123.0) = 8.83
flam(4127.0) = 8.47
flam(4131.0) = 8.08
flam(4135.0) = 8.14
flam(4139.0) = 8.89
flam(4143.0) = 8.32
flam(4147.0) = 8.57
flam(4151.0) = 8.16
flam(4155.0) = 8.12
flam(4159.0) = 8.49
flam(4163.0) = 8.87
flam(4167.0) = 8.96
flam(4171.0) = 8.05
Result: 7.9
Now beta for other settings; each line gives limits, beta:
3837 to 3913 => 7.8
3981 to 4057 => 8.7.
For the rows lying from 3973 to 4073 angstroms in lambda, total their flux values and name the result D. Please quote 204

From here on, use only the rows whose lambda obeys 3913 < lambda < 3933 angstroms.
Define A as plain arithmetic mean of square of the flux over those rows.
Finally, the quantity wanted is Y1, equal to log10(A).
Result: 1.61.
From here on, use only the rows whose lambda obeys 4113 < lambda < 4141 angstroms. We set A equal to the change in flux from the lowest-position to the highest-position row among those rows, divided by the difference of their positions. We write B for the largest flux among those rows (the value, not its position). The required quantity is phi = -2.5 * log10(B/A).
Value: -8.7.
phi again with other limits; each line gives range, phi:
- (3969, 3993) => -3.8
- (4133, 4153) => -9.6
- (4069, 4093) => -9.4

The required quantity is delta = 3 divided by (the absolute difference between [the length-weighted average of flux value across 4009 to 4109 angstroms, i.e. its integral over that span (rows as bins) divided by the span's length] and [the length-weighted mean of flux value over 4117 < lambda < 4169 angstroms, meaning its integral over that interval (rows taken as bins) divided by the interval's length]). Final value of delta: 6.4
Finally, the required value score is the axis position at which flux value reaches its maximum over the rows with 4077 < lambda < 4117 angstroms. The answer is 4115.0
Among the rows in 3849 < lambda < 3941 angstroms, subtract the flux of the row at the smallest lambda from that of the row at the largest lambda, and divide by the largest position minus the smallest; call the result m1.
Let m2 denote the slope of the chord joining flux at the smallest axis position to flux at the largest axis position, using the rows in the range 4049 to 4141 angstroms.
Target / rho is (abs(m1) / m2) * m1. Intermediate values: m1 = -0.0298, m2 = 0.003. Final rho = -0.3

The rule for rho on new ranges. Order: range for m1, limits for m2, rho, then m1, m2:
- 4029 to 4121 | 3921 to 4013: 0.0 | 0.0082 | 0.018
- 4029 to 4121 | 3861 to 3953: -0.2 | 0.0082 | 0.000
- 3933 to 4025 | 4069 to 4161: 2.1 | 0.0736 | 0.003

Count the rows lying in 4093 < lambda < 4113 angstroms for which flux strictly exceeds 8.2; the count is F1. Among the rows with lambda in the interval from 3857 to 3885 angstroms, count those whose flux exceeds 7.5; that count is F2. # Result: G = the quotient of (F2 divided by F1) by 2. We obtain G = 1.0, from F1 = 1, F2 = 2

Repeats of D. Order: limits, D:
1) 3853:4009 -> 263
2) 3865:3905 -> 68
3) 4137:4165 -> 59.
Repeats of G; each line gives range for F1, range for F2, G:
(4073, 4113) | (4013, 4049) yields 1.1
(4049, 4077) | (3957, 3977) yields 0.0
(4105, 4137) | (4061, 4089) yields 0.7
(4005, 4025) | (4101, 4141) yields 1.1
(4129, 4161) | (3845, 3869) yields 0.6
